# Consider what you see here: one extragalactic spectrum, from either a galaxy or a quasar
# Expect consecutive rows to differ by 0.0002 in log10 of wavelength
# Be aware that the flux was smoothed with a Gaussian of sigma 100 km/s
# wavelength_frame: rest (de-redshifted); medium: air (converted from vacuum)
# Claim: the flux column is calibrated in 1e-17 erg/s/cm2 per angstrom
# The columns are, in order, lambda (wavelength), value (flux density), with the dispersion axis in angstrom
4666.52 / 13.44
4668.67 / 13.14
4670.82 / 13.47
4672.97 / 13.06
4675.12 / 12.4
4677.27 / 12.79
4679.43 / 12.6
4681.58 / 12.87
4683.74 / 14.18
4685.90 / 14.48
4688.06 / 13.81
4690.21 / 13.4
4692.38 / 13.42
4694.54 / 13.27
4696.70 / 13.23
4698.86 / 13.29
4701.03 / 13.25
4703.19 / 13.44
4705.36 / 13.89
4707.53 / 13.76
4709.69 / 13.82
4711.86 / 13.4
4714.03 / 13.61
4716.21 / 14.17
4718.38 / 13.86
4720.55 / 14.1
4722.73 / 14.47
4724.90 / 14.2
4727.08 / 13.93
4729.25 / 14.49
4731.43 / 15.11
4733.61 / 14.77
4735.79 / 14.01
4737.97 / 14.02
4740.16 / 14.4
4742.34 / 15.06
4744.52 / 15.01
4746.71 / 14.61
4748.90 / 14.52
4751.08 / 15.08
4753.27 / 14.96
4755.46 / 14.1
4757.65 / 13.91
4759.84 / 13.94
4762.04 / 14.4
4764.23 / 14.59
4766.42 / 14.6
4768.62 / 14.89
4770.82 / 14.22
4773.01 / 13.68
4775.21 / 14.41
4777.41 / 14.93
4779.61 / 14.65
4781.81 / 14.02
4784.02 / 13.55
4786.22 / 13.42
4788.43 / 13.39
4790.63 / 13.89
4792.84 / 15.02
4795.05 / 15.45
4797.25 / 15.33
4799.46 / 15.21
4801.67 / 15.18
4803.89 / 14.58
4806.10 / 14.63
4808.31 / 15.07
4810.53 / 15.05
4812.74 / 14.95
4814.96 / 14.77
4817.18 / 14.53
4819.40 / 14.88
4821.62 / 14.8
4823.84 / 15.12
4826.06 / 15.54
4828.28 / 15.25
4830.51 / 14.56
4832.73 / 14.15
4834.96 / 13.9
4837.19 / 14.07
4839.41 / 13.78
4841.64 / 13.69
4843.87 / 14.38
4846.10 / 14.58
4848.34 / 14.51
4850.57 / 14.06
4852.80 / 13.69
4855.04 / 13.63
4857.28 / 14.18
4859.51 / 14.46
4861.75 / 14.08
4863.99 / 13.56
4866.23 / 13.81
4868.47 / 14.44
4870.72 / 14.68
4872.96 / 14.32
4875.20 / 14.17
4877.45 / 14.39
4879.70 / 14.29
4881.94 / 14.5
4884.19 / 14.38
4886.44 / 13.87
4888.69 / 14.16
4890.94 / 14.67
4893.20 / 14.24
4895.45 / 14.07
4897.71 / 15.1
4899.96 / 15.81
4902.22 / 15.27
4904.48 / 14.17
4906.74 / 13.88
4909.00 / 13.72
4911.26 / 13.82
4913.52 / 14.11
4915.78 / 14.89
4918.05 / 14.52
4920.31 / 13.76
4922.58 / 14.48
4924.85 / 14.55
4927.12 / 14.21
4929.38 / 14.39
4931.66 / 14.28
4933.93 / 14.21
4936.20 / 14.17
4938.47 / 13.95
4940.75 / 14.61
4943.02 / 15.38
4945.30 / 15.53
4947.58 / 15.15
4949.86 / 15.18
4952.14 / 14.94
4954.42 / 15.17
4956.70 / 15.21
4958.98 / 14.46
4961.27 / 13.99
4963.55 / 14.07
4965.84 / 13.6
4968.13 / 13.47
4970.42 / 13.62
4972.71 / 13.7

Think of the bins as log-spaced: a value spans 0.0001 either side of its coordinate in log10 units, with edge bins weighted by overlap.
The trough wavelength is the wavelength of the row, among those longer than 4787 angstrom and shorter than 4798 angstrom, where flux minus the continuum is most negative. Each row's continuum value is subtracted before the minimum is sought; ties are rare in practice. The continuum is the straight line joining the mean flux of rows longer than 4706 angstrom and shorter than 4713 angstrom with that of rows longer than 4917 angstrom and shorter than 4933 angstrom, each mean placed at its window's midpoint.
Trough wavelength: 4788.43 angstrom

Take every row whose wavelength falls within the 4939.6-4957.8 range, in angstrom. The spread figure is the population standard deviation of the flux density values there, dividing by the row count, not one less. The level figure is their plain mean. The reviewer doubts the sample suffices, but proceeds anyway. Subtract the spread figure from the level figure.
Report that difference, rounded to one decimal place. 14.9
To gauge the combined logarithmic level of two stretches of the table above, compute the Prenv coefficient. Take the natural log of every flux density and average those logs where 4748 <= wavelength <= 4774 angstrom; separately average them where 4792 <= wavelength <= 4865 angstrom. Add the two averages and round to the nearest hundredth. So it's 5.35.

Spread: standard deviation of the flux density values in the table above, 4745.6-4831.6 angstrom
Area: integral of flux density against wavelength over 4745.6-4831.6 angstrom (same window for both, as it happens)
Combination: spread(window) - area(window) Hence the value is -1256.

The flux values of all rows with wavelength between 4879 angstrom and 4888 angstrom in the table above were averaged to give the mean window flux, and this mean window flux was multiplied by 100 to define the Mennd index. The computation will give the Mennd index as 1426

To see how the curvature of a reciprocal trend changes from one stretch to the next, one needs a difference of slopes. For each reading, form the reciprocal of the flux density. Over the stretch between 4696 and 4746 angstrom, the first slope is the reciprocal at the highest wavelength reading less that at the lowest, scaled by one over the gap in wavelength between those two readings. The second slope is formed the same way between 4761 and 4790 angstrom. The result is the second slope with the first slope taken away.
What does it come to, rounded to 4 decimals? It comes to 0.0004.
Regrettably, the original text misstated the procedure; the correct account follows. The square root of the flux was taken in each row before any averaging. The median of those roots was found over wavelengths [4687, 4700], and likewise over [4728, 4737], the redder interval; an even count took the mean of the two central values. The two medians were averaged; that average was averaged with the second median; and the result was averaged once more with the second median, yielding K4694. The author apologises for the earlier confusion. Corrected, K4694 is 3.80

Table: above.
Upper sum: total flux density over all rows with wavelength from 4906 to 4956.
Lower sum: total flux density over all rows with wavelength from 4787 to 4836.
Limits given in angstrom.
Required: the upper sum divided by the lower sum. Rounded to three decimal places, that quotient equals 0.980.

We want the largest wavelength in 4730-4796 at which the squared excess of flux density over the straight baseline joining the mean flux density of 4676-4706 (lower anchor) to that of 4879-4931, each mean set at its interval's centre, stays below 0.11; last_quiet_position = 4790.63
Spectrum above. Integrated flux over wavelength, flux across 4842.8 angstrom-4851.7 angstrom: 128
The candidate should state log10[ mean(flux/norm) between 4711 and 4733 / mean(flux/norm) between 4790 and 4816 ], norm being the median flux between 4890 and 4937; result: -0.024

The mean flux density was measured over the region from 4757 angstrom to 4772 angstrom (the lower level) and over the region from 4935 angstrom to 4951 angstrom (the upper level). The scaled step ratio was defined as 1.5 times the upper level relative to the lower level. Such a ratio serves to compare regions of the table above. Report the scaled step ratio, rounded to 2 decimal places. 1.55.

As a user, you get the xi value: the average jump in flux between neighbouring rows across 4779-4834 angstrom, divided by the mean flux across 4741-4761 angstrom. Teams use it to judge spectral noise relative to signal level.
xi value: 0.022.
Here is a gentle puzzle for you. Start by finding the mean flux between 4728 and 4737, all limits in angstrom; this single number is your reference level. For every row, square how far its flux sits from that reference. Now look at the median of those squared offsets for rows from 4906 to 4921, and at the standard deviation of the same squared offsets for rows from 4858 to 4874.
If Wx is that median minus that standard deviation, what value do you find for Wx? 0.1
